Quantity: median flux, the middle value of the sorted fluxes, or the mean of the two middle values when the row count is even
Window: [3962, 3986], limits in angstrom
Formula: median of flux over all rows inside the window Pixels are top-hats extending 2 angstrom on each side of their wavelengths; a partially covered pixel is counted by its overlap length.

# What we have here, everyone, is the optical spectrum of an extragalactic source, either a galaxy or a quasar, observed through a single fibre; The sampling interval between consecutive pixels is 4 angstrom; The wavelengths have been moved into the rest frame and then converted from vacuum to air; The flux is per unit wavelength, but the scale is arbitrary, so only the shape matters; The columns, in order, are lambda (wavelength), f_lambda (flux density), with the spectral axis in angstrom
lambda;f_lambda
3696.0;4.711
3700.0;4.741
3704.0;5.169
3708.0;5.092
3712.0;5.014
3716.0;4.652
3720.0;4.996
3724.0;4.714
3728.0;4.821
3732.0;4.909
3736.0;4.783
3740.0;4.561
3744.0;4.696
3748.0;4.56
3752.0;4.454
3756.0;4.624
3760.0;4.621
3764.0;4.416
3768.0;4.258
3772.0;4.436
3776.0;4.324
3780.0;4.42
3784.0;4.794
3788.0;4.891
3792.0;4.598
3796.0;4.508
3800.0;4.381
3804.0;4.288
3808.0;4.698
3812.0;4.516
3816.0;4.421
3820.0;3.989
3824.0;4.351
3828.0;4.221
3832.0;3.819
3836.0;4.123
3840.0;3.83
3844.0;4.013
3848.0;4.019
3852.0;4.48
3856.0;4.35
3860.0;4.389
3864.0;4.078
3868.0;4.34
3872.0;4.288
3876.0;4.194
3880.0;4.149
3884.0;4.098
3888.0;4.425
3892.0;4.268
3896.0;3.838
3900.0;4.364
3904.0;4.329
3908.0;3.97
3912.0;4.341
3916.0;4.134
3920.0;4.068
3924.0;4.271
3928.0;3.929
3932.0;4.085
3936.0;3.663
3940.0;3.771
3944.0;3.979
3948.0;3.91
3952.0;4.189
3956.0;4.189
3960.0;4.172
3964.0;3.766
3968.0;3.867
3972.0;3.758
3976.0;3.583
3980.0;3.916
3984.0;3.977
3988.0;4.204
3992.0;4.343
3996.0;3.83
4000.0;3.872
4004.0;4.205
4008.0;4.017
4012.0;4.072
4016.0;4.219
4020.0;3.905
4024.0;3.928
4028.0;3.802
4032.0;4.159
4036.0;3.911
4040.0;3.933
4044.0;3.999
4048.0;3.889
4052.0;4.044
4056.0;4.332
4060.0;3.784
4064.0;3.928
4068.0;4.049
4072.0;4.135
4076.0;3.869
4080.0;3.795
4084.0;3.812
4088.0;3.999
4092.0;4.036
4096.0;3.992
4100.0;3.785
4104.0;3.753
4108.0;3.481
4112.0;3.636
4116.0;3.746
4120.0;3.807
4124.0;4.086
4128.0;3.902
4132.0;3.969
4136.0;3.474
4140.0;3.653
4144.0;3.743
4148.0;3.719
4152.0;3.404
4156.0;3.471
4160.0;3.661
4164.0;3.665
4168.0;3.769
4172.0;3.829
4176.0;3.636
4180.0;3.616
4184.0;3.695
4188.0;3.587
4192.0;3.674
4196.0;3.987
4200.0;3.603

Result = 3.82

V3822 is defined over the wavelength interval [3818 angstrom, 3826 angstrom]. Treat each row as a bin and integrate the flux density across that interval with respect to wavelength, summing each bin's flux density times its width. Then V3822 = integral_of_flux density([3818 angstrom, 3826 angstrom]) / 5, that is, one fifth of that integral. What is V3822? 6.67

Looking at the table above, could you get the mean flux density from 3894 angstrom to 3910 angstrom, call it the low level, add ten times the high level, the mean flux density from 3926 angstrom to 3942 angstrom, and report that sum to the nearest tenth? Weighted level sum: 42.7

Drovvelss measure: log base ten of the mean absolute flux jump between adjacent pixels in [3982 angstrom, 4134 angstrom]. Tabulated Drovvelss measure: -0.77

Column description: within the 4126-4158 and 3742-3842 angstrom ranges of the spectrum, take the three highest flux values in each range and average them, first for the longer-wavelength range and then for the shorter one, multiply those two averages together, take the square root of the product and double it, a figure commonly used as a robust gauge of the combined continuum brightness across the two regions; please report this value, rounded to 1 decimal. 8.6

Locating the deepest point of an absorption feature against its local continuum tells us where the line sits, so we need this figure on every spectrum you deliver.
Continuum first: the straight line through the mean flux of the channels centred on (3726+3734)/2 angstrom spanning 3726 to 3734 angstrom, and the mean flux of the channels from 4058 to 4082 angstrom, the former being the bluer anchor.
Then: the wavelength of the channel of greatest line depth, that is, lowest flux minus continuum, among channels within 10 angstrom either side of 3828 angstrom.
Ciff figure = 3832.0 angstrom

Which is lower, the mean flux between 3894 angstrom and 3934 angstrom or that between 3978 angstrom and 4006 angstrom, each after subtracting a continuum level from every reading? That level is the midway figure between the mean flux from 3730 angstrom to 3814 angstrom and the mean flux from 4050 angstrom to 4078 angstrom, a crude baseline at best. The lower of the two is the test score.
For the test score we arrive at -0.24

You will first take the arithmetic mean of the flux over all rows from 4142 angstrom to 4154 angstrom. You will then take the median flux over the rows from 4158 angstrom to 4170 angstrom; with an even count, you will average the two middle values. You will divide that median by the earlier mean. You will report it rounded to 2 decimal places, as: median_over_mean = 1.01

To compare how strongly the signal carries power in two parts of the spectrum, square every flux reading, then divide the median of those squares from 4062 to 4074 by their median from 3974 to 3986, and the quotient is 1.1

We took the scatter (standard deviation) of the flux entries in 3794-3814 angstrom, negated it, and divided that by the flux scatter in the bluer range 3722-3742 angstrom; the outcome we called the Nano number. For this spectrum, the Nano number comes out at -1.2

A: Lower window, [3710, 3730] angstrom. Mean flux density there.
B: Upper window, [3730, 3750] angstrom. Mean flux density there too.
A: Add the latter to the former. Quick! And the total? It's 9.5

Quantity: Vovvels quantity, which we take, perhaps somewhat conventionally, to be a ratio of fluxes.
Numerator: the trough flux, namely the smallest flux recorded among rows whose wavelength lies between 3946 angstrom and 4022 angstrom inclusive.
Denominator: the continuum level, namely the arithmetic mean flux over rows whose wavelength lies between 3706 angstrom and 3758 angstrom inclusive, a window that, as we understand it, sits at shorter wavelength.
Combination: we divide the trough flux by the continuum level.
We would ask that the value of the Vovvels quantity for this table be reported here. 0.753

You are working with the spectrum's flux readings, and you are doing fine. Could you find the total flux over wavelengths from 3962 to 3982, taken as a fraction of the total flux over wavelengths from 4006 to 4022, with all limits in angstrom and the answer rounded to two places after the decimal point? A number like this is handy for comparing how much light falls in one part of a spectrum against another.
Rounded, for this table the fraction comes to 1.17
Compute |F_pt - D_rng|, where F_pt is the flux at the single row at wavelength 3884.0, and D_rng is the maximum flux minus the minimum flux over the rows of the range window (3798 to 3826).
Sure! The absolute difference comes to 3.39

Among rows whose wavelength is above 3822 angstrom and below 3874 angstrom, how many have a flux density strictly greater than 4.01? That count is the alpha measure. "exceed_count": 11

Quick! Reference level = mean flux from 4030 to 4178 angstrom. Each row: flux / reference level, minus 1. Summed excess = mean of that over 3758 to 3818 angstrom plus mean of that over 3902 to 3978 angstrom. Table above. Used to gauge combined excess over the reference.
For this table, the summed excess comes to 0.22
